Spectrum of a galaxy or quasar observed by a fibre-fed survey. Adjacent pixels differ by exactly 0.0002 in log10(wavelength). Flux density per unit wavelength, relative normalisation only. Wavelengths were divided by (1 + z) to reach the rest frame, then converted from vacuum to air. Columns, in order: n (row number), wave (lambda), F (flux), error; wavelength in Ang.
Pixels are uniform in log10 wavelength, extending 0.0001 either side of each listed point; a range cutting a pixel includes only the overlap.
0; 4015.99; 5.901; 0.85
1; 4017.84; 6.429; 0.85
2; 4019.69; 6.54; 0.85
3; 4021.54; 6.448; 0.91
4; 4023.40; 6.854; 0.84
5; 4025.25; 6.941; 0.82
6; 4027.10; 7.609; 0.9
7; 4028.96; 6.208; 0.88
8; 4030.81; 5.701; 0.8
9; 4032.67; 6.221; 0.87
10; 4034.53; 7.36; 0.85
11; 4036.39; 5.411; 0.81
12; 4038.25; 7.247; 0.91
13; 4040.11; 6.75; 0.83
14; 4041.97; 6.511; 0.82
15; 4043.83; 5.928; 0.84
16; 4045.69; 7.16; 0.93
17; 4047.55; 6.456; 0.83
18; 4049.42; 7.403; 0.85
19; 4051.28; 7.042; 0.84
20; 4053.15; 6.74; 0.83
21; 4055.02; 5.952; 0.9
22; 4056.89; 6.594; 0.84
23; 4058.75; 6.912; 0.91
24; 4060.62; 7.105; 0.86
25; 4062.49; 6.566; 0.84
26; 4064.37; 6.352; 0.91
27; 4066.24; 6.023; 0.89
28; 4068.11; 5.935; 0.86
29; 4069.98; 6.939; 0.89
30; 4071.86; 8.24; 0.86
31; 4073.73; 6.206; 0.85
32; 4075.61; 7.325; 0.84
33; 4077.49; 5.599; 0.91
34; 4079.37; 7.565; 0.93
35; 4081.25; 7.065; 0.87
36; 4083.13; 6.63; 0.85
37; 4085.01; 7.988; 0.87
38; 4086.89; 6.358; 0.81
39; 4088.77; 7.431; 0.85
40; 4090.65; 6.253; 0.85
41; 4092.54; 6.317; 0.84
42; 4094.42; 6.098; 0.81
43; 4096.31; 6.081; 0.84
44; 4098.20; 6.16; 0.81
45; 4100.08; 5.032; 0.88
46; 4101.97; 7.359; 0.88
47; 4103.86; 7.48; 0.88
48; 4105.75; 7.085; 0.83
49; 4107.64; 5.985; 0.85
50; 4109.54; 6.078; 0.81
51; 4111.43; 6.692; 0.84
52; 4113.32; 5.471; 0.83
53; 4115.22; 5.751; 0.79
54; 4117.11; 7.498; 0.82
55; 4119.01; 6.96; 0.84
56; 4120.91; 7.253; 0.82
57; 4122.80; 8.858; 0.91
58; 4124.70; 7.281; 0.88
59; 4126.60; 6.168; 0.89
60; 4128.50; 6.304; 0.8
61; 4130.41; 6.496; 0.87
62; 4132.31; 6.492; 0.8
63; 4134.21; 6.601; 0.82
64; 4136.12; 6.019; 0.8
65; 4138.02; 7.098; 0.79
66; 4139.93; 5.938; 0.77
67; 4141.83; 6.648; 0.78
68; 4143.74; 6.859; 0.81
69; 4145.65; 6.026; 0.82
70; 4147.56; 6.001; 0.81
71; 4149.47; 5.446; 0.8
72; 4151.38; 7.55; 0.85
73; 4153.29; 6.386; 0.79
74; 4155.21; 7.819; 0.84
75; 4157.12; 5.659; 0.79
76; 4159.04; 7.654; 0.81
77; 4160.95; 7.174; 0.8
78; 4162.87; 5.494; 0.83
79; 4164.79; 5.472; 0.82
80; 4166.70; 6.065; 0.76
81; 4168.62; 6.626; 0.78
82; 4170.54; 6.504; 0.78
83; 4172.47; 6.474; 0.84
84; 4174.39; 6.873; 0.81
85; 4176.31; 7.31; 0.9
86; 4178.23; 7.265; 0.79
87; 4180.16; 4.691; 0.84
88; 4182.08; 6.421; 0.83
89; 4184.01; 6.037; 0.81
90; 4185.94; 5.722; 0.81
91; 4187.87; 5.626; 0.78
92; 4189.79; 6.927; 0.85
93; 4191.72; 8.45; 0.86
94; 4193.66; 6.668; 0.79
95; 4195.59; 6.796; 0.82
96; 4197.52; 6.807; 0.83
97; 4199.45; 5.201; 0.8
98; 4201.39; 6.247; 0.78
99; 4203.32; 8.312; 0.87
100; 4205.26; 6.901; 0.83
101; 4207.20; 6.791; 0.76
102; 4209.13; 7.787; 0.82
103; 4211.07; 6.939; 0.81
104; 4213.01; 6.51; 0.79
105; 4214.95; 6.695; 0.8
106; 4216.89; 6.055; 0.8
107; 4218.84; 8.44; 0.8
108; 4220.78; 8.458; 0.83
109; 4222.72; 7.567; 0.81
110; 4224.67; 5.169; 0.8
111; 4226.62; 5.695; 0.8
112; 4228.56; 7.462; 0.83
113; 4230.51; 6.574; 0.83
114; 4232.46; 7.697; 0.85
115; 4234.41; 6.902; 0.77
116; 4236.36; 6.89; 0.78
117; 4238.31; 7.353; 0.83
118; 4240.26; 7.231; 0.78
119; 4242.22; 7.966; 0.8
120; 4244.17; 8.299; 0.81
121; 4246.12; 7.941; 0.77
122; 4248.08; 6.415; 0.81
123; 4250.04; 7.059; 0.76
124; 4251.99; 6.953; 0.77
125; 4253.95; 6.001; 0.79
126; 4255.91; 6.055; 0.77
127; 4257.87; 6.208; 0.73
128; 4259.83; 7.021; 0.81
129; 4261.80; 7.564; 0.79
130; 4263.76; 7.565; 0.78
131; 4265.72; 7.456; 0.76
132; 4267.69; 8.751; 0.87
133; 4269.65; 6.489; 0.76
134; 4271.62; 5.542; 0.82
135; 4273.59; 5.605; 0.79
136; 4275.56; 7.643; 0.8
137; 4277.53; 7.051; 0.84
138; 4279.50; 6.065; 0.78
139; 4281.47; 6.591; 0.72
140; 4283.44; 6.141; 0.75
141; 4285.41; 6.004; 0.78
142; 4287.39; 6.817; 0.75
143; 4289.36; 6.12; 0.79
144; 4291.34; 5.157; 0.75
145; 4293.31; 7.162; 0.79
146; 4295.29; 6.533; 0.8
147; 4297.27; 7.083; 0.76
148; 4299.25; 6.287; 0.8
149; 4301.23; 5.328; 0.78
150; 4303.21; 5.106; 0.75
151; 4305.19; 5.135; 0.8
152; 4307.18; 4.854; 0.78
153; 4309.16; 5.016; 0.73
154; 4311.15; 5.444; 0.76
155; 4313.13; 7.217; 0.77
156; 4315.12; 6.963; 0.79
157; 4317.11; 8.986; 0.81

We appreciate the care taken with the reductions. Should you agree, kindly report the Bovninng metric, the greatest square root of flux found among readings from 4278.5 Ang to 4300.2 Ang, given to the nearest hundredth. 2.68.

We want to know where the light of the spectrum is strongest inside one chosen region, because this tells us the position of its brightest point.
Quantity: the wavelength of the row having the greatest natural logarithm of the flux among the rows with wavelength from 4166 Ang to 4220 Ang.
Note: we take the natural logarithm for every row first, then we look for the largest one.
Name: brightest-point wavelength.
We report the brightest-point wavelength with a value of 4191.72 Ang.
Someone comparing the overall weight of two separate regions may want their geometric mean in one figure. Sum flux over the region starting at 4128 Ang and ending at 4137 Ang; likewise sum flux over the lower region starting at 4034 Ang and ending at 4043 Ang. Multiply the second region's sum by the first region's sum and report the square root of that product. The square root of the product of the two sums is 32.6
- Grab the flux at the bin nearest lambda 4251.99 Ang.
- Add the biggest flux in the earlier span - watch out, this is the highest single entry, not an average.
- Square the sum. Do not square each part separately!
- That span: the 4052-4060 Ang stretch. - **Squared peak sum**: 192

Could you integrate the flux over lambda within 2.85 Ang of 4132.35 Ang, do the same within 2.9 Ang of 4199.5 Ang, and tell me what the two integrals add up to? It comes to 73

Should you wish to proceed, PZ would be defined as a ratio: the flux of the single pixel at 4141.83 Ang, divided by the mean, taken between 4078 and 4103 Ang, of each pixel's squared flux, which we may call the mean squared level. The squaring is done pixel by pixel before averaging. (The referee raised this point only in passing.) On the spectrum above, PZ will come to 0.149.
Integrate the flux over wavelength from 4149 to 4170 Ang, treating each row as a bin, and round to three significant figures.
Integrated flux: 137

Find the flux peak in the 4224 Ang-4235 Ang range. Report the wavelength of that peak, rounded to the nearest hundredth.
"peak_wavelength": 4232.46 Ang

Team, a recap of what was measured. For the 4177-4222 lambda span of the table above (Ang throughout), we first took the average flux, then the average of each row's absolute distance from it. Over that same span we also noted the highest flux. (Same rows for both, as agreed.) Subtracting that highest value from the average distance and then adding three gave -4.71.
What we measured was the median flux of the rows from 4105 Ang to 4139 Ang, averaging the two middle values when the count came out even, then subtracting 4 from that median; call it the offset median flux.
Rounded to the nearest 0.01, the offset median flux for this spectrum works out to 2.55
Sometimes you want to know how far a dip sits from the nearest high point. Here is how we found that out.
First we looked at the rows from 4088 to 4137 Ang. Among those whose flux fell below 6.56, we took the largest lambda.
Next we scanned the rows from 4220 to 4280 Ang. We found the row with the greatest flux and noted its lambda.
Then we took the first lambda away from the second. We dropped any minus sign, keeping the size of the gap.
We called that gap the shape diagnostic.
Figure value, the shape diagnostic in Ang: 131.6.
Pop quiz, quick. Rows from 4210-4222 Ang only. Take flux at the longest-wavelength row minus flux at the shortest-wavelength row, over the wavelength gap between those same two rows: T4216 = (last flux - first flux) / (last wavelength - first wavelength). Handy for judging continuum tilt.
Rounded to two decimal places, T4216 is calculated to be 0.16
